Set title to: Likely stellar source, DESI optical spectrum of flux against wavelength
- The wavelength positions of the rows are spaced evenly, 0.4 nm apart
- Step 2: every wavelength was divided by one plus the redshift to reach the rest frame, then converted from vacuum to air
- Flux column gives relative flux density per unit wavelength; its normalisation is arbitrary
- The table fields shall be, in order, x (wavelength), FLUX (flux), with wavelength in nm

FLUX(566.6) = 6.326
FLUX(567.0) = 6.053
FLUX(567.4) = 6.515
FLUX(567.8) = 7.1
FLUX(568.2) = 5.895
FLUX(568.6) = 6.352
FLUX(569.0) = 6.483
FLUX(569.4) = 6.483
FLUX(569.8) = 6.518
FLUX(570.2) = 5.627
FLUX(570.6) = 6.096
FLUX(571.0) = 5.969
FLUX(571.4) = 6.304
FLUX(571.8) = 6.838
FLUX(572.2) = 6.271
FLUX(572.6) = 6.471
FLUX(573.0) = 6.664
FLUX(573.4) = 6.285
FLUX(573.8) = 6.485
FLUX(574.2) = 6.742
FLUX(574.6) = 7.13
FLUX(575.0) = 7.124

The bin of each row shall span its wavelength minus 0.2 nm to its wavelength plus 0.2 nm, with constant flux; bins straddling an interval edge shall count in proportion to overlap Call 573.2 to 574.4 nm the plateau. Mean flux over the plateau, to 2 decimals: 6.50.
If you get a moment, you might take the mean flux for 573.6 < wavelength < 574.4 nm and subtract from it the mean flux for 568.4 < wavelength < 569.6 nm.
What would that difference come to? 0.2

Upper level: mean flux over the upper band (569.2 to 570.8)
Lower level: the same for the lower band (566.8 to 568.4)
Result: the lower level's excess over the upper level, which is 0.21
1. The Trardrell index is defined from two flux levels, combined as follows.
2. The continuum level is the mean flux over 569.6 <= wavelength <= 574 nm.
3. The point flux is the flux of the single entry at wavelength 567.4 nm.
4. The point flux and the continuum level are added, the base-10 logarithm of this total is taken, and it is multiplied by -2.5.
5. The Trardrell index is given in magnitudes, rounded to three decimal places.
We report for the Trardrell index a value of -2.771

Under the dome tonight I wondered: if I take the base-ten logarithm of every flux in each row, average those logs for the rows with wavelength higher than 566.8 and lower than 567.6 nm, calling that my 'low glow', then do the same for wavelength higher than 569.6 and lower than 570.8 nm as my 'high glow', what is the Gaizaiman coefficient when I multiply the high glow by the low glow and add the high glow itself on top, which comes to 1.41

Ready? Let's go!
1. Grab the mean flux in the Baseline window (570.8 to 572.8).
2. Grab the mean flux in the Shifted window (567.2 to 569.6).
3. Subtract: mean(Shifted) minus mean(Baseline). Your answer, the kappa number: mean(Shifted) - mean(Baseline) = 0.1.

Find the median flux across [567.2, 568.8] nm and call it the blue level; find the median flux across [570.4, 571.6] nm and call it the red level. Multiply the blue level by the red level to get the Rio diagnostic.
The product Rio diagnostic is 39.2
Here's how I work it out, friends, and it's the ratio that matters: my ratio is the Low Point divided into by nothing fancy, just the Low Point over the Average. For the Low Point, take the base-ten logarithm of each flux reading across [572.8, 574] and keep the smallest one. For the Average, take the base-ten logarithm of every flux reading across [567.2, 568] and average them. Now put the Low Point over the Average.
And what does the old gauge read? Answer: 0.959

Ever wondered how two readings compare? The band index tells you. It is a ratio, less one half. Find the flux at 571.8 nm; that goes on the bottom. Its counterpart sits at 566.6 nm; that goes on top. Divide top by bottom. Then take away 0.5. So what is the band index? 0.43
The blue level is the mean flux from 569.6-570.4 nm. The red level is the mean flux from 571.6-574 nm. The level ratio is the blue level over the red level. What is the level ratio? 0.934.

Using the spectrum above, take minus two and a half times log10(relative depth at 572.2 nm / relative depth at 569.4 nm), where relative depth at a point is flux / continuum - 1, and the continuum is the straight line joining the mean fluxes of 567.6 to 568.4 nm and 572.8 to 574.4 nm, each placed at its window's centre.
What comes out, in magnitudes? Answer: -2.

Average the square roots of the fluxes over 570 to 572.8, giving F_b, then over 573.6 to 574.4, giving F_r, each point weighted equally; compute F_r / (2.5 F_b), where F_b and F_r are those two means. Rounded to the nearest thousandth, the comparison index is 0.412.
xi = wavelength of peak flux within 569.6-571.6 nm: 569.8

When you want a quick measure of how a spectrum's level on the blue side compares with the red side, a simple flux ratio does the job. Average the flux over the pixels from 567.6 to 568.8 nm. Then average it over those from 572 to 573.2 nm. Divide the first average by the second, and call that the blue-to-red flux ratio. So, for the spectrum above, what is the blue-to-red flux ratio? 1.00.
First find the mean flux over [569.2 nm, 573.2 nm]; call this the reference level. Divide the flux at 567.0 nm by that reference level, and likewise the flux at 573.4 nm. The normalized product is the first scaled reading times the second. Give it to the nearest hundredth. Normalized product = 0.95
